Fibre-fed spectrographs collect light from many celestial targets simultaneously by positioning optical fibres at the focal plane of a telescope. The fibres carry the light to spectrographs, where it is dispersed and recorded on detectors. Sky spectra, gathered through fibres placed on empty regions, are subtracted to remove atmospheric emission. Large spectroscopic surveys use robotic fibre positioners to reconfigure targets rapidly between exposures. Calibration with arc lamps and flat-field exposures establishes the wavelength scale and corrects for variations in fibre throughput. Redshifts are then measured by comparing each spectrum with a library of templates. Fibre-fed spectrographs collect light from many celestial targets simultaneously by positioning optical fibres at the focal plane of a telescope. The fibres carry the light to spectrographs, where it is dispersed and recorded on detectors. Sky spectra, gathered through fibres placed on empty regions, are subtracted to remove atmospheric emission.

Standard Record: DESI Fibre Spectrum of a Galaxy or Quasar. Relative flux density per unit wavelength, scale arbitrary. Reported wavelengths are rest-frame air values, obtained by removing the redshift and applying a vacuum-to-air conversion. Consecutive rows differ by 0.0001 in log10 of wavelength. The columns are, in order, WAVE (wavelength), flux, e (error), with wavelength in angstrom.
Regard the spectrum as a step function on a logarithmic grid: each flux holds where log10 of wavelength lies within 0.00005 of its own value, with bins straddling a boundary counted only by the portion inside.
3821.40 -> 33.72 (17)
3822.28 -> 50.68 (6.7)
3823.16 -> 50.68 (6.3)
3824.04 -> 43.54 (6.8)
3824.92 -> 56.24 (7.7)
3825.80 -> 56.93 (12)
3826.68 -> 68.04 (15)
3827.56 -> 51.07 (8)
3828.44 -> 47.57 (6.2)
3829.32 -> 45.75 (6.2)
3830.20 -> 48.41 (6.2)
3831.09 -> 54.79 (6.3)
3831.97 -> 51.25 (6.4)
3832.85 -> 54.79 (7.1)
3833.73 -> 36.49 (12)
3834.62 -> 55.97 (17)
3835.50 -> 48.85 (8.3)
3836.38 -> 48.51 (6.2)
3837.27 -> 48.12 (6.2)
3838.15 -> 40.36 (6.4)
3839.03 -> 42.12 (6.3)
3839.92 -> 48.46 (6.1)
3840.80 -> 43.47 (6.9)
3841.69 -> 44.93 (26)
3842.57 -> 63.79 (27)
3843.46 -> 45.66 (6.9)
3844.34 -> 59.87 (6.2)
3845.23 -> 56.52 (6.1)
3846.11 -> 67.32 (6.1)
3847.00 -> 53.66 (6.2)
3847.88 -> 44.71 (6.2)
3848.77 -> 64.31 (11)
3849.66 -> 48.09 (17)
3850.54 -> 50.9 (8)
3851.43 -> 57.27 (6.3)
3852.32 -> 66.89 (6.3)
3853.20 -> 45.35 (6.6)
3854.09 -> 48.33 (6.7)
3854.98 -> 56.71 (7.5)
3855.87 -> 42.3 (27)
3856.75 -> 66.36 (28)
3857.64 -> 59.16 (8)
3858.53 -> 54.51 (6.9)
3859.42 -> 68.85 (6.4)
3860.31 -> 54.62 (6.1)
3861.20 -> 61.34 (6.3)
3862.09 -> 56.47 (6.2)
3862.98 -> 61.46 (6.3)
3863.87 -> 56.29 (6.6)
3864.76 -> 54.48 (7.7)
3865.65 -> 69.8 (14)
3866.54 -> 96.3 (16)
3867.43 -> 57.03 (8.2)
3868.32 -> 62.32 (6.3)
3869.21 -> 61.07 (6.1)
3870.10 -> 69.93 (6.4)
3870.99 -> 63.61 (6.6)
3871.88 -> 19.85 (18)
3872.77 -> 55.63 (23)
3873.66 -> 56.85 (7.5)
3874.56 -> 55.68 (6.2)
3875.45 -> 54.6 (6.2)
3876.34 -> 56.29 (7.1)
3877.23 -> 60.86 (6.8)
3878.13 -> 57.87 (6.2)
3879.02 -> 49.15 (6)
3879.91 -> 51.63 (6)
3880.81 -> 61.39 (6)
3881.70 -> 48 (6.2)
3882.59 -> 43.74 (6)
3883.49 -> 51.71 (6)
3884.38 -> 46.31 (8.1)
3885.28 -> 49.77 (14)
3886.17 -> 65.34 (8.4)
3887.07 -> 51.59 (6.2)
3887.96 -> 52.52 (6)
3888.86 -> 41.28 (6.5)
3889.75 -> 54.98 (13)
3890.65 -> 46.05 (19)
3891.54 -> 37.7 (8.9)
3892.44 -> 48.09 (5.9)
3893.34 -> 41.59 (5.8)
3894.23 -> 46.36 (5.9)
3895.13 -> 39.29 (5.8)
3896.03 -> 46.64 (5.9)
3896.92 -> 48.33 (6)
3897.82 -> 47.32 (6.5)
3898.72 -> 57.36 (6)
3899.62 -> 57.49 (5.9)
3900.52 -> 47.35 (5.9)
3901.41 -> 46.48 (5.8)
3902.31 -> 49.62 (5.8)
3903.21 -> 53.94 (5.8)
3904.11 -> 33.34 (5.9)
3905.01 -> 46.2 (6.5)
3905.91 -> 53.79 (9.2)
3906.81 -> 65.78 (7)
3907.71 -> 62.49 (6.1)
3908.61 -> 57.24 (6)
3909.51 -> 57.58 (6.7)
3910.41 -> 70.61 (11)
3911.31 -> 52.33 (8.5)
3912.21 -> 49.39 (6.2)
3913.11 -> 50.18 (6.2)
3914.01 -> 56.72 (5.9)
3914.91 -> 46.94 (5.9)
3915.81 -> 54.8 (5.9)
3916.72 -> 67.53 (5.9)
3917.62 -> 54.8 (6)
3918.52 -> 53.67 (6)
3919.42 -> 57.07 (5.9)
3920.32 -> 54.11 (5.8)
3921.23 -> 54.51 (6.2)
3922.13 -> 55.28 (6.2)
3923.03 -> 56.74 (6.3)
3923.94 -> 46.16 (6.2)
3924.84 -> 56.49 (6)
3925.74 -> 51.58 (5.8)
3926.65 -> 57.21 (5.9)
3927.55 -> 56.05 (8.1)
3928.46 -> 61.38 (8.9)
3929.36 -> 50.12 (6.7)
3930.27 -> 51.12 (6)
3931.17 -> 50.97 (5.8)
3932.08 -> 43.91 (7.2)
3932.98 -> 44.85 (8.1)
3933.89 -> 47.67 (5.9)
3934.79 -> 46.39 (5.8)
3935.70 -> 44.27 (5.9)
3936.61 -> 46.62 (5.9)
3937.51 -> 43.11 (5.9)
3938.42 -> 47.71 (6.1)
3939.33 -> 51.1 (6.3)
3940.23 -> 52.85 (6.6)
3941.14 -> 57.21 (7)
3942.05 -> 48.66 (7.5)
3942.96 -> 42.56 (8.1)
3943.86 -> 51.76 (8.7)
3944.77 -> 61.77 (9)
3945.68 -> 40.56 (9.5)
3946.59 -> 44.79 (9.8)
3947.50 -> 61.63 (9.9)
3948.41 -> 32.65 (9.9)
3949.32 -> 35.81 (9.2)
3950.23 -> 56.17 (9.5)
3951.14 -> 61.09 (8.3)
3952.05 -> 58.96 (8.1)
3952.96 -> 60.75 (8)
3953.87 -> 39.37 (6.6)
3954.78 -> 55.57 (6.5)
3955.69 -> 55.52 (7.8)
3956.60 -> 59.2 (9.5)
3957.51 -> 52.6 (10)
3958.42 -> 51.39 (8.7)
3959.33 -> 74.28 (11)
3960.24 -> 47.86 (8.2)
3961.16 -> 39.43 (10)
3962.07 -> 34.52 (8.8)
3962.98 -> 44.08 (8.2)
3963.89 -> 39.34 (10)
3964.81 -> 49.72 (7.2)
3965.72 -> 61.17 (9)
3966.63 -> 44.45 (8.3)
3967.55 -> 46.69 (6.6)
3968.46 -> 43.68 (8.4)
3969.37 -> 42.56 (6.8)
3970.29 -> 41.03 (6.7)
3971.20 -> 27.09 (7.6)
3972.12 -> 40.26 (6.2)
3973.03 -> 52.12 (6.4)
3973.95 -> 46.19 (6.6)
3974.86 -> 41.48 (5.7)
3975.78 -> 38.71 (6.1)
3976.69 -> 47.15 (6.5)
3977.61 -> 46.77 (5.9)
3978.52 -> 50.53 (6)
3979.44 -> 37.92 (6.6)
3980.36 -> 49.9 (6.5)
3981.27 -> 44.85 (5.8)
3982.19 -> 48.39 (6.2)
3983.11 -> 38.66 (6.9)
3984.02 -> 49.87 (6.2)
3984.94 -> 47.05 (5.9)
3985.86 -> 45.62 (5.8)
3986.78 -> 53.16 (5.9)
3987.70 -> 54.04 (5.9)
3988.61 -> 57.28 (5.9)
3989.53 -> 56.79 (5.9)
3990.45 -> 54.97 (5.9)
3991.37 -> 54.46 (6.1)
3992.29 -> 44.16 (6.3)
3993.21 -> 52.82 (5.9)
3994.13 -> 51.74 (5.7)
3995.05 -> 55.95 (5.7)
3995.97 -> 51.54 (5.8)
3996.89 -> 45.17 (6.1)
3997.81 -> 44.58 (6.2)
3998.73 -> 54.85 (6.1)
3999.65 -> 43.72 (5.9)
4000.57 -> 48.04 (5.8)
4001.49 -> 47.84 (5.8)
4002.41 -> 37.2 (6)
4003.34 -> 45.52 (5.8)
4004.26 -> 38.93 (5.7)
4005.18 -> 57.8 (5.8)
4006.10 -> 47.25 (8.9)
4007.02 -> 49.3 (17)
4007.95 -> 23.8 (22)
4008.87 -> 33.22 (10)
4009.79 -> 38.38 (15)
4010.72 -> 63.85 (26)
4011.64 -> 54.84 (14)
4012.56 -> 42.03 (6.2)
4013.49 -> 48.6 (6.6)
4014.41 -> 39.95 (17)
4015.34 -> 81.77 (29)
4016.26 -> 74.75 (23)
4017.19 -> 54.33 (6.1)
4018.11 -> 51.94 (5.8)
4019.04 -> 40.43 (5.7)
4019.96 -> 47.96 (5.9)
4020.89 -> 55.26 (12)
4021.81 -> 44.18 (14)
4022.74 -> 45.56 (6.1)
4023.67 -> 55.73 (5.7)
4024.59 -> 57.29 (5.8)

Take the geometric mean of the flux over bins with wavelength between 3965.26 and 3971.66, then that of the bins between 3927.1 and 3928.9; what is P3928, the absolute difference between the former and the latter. 16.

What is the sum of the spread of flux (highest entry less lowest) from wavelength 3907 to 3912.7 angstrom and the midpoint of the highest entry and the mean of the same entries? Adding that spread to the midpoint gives 86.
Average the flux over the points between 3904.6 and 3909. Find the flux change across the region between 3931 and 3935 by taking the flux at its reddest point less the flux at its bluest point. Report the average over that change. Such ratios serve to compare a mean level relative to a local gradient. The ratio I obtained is -12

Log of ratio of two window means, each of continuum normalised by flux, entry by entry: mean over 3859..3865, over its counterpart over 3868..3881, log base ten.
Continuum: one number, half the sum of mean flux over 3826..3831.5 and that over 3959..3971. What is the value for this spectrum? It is -0.06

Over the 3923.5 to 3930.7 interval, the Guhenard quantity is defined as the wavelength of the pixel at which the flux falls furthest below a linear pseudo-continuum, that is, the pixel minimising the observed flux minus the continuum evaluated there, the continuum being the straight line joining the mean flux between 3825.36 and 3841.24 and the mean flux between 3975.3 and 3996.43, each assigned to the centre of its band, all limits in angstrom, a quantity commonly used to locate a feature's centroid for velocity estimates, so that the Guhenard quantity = 3923.94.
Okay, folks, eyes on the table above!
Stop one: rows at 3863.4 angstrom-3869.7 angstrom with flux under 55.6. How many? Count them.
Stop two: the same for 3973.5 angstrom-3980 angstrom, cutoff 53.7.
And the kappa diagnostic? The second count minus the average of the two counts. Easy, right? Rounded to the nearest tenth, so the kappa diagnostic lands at 3.0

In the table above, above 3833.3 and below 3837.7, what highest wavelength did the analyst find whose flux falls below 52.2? 3837.27 angstrom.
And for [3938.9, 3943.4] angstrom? 3942.96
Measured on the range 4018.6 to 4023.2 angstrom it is 4022.74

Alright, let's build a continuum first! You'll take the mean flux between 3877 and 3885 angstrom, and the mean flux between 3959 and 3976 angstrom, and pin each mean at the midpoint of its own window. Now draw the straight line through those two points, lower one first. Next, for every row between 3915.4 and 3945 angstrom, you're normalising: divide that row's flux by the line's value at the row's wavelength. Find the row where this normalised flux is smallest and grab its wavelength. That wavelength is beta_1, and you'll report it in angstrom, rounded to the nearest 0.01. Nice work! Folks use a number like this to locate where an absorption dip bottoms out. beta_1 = 3942.96 angstrom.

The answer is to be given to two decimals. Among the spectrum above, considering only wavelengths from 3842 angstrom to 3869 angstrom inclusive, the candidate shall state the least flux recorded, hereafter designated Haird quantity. 42.30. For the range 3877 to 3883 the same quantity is 43.74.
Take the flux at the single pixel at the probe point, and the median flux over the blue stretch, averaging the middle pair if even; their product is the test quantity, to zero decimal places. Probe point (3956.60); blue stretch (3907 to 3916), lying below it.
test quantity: 3301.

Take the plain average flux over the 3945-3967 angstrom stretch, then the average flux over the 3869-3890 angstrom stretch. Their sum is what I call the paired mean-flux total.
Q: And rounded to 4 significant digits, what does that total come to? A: 103.4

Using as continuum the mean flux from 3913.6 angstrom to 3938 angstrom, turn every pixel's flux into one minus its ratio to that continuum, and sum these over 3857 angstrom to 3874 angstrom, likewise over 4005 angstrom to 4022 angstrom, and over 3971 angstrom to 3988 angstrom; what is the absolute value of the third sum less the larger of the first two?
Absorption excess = 1.7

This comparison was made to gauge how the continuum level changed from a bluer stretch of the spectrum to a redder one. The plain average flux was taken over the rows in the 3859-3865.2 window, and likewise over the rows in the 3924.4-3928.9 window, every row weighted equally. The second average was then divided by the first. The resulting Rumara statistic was 0.96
